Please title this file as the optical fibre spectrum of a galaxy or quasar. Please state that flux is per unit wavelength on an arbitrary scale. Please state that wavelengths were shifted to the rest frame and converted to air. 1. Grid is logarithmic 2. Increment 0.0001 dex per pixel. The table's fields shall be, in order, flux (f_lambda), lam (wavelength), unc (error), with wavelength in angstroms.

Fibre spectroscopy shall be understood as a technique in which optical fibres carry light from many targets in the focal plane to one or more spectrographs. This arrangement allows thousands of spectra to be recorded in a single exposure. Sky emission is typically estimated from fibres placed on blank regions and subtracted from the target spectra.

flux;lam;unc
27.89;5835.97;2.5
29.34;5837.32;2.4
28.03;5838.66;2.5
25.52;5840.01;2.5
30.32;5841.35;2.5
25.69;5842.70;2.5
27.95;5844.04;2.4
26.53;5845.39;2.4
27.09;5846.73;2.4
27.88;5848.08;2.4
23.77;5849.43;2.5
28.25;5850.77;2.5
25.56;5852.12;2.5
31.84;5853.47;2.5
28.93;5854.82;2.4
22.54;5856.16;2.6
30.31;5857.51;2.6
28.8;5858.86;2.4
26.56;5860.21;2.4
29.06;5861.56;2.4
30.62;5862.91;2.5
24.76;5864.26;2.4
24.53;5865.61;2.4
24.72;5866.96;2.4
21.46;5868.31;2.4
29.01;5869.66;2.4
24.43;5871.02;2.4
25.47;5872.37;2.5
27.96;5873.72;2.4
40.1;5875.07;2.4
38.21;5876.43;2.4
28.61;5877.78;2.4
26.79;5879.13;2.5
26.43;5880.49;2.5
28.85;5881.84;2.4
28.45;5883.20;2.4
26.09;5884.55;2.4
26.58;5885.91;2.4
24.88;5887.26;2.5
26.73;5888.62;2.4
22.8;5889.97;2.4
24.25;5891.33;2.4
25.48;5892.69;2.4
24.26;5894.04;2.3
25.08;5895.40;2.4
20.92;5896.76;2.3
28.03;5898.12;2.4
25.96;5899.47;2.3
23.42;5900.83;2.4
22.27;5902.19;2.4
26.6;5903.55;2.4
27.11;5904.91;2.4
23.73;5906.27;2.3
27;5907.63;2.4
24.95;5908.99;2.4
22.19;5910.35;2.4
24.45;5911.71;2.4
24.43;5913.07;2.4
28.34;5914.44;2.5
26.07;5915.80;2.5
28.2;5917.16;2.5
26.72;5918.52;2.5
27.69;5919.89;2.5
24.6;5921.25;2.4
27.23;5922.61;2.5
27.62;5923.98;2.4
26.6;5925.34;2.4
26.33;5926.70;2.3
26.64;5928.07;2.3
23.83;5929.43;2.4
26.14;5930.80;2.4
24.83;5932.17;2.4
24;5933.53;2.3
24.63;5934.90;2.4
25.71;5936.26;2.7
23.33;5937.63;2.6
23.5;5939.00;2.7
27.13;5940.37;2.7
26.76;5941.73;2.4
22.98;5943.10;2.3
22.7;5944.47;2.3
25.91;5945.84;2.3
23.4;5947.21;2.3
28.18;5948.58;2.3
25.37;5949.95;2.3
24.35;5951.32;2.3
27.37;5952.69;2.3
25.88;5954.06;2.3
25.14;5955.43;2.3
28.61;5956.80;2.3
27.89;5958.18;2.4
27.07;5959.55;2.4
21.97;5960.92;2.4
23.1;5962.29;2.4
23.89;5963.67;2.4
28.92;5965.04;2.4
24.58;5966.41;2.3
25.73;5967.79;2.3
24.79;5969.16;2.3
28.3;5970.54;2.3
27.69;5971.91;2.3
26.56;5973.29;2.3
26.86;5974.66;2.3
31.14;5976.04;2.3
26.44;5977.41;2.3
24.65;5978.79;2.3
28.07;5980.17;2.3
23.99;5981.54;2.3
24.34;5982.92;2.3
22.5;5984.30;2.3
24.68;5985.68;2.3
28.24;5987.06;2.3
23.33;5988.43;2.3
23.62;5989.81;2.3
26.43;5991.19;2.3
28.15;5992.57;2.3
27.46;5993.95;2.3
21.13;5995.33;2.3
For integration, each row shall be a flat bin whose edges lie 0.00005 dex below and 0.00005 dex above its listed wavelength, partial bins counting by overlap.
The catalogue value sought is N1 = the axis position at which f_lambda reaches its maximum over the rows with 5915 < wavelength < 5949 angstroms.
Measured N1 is 5917.16 angstroms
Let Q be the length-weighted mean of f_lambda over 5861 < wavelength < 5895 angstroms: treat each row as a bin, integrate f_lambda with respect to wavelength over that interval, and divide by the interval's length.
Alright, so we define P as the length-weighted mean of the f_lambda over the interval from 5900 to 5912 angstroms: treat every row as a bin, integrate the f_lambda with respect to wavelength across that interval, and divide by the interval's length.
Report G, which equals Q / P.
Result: 1.10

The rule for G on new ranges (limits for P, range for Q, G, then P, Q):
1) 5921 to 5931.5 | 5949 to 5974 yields 0.99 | 26.2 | 26.0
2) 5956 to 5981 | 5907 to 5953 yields 0.97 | 26.4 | 25.5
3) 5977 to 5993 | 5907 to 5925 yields 1.03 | 25.3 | 26.1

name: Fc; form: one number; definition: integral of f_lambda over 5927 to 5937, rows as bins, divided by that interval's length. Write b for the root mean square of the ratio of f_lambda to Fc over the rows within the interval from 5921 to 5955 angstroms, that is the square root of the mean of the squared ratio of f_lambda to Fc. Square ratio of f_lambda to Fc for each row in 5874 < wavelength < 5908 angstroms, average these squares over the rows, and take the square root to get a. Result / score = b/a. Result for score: 0.94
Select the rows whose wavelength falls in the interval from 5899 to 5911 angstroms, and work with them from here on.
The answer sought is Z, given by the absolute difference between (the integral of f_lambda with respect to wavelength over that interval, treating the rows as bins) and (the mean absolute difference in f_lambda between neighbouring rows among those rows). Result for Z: 295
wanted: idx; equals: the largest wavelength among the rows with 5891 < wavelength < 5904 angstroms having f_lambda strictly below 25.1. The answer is 5902.19 angstroms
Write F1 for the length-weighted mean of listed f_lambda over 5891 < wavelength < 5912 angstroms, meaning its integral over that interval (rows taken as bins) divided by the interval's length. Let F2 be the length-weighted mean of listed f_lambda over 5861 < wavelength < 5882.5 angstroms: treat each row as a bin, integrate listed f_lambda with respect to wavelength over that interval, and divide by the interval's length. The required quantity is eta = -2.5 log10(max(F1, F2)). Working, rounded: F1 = 24.7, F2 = 28.2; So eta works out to -3.63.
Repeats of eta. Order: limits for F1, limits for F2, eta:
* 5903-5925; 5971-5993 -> -3.54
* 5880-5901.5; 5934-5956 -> -3.52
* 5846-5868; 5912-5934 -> -3.58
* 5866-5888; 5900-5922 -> -3.62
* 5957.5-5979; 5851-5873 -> -3.57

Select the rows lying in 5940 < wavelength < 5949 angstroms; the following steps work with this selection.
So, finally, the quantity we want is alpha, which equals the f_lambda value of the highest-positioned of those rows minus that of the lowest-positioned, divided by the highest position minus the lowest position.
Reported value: 0.13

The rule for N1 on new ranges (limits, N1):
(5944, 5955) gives 5948.58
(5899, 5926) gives 5914.44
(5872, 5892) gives 5875.07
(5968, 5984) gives 5976.04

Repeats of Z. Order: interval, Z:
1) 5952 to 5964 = 307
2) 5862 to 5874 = 307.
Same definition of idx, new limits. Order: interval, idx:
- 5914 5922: 5921.25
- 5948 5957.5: 5951.32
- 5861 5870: 5868.31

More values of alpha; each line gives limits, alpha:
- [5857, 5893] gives -0.14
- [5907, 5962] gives -0.09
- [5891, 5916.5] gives 0.07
